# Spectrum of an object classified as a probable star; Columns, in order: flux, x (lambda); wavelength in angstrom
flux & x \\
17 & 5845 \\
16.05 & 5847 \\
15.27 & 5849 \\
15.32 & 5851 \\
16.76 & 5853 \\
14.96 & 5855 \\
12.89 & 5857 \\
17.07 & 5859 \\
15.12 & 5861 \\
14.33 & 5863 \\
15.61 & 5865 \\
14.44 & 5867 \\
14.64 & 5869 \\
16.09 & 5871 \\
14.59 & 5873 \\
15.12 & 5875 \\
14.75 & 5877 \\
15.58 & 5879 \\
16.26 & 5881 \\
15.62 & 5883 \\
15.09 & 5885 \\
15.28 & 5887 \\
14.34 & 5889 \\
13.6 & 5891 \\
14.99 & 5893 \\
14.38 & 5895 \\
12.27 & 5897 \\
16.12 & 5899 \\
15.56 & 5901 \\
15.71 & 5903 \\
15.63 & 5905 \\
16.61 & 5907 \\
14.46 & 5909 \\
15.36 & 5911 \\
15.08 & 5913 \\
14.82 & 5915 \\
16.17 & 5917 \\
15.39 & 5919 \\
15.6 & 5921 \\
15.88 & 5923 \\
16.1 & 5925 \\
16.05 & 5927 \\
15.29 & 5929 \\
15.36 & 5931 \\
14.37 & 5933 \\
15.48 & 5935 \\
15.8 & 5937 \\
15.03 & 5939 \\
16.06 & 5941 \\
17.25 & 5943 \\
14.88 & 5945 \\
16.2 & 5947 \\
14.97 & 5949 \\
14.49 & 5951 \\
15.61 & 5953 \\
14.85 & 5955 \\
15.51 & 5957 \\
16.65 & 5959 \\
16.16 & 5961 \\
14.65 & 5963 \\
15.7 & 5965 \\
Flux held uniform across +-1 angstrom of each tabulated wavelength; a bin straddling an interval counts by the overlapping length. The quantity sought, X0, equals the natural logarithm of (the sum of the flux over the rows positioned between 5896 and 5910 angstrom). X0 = 4.67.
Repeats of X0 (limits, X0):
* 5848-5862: 4.68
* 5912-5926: 4.69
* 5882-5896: 4.64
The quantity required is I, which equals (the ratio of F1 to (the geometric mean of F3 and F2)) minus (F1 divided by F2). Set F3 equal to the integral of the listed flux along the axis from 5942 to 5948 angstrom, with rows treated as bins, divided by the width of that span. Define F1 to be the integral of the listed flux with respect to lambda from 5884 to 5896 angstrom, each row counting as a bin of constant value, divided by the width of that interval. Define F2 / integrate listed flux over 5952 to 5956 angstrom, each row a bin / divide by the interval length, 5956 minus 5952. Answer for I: -0.027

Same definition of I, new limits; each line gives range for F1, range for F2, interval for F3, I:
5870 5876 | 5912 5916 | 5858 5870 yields -0.008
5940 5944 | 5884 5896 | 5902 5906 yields -0.039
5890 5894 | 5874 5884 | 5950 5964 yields 0.001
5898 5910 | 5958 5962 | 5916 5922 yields 0.021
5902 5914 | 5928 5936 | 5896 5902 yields 0.016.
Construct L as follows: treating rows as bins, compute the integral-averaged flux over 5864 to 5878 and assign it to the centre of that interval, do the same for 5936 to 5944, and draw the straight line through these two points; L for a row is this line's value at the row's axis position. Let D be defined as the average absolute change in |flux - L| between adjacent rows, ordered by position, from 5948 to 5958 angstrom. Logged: 0.8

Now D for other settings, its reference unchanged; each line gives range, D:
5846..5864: 1.1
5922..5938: 0.4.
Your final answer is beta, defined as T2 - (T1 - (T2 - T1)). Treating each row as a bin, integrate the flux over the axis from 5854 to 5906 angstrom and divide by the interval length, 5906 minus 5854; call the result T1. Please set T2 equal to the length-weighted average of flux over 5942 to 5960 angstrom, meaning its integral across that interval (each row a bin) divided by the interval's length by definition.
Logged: 1.2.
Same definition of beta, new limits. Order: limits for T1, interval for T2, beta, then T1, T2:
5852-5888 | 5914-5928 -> 1.0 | 15.2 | 15.7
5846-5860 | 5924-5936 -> -0.1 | 15.5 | 15.4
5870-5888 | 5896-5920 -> -0.2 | 15.4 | 15.3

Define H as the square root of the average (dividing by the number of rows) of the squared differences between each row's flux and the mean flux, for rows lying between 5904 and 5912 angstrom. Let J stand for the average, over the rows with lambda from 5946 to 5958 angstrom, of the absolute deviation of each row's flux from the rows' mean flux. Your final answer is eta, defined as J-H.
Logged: -0.3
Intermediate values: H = 0.77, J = 0.50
